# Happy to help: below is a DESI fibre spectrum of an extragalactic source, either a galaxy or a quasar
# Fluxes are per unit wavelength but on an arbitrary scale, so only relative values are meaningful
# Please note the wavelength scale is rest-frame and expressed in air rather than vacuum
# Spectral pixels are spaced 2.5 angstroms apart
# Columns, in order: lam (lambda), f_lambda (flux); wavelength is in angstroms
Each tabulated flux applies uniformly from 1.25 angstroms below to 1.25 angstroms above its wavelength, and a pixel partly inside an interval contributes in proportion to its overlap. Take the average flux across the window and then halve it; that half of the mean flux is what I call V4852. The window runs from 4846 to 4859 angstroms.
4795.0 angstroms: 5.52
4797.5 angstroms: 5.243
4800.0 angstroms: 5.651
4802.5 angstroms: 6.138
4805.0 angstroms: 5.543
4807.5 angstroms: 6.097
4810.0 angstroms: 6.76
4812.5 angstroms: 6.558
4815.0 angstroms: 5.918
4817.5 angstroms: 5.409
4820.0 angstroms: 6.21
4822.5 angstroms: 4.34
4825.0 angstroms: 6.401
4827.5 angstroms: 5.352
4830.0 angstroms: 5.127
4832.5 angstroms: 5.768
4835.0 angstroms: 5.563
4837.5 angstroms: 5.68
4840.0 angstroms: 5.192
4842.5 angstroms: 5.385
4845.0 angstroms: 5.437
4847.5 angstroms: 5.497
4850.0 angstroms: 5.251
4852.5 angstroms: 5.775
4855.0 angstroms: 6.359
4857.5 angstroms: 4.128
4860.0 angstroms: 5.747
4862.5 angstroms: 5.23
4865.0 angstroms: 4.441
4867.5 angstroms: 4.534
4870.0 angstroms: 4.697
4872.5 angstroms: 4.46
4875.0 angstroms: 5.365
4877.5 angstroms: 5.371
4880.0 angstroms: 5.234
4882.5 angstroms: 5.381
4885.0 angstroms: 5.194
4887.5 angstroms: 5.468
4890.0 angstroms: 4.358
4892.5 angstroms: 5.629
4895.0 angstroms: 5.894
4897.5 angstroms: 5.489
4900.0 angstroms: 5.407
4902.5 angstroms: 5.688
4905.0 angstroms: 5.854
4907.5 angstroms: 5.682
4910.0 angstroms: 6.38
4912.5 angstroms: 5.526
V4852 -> 2.70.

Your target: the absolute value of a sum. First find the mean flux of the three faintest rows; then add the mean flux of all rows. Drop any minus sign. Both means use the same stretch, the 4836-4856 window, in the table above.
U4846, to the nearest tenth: 10.8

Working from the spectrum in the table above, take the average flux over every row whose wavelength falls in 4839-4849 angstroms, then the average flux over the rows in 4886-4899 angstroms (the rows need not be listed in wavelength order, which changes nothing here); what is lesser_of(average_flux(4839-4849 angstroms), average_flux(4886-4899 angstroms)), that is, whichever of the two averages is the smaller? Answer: 5.37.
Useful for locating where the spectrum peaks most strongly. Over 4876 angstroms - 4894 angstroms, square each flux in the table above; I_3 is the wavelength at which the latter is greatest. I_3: 4892.5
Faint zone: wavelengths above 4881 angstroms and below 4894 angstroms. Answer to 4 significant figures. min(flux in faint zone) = 4.358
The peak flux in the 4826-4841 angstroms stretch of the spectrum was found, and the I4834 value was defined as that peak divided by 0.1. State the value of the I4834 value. 58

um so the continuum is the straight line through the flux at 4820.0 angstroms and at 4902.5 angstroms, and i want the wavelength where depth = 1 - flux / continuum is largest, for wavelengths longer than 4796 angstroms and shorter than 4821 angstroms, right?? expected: 4797.5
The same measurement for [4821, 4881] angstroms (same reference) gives 4857.5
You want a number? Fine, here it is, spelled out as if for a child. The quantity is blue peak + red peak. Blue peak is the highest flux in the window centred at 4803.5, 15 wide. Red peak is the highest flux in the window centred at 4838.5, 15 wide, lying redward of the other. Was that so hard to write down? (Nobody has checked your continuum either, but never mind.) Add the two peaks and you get 12.5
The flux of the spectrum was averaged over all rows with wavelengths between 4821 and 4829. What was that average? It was 5.4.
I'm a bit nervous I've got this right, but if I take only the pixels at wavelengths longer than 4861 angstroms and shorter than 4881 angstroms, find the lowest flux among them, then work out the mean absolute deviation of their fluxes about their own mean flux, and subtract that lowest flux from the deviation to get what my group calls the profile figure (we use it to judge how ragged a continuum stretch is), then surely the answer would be -4.1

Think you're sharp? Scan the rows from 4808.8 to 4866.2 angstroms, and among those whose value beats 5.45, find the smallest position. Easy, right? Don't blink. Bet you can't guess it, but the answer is 4810.0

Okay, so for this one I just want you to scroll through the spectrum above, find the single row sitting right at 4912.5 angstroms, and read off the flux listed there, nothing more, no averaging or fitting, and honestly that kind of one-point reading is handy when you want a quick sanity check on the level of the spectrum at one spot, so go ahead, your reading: 5.526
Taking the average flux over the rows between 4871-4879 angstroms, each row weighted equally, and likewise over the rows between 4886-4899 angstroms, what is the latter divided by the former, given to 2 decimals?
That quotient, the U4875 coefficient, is 1.06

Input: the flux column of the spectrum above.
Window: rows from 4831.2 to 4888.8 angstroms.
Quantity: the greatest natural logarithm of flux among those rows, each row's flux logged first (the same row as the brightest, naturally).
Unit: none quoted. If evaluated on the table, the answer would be 1.85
